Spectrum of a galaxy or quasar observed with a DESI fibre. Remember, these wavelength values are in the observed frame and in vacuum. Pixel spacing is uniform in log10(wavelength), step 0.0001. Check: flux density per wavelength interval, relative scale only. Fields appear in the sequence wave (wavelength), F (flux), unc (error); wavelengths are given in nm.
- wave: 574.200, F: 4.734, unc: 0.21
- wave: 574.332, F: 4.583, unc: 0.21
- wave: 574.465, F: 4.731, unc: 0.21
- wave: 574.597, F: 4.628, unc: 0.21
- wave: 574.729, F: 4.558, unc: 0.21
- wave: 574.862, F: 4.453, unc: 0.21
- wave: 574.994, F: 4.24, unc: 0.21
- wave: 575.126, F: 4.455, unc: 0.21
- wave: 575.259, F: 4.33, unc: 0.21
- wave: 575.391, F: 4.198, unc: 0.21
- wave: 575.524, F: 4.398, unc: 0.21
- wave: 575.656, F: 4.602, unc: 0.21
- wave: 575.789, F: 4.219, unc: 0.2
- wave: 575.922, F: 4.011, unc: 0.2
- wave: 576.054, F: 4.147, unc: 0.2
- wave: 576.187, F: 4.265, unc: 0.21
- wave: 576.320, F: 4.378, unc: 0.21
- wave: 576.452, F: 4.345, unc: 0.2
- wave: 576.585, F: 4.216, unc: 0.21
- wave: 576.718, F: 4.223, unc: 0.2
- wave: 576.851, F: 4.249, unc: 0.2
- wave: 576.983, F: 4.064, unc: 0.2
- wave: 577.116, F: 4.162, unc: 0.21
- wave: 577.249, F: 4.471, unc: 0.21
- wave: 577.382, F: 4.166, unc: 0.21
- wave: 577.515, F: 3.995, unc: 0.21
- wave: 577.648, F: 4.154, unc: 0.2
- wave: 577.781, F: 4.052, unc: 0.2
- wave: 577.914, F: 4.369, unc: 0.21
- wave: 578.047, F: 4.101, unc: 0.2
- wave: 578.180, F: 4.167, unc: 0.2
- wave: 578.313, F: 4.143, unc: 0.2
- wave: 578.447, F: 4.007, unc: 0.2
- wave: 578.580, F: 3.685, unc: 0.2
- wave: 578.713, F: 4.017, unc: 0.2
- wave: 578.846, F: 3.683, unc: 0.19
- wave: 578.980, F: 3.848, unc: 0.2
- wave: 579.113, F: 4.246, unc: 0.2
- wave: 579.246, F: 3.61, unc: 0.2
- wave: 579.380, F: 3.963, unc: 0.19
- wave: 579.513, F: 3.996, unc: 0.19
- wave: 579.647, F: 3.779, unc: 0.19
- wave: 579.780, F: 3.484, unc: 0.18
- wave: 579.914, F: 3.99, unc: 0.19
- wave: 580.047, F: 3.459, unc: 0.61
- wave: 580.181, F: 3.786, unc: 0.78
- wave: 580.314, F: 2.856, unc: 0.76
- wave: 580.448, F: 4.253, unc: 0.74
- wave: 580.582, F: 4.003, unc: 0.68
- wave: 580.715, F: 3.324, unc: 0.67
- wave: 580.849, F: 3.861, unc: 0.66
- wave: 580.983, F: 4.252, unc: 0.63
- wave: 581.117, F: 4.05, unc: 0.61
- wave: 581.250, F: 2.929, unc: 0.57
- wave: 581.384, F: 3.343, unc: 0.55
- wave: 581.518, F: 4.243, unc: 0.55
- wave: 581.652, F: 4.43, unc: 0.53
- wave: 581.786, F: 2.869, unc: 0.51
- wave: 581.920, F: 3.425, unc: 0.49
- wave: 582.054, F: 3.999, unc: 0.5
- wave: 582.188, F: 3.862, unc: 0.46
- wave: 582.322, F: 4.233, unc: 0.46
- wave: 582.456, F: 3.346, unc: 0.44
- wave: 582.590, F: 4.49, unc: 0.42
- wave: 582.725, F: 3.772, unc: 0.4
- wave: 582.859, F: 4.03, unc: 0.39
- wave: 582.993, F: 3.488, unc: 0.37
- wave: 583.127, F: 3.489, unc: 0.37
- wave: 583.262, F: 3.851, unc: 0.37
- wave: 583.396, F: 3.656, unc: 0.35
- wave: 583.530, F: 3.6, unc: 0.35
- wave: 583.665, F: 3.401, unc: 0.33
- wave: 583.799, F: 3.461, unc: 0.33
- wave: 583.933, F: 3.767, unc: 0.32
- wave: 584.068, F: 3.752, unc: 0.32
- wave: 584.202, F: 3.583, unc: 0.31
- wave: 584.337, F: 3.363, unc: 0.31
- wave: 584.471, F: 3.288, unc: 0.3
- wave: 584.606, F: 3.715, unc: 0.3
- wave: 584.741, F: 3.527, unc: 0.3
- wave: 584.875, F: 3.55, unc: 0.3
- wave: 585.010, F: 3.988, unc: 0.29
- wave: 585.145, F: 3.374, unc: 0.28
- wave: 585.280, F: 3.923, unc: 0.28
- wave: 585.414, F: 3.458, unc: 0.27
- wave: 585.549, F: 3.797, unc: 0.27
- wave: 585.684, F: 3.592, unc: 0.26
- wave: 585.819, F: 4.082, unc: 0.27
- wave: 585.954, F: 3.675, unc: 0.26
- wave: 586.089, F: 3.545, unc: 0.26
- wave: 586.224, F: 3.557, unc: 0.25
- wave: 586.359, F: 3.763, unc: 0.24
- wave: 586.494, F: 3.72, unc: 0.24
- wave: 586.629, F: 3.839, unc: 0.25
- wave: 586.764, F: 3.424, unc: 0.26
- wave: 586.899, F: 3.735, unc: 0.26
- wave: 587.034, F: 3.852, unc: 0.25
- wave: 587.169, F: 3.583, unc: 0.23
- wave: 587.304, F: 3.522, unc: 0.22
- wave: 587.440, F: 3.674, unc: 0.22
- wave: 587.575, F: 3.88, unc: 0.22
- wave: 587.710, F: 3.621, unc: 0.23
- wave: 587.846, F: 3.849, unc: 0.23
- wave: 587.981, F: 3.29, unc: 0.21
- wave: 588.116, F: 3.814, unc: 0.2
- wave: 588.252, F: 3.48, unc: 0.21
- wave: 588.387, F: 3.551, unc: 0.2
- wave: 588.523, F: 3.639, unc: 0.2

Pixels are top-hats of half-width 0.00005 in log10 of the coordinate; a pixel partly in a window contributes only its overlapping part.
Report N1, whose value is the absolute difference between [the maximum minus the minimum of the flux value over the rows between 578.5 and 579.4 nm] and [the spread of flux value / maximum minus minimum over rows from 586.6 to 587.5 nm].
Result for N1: 0.21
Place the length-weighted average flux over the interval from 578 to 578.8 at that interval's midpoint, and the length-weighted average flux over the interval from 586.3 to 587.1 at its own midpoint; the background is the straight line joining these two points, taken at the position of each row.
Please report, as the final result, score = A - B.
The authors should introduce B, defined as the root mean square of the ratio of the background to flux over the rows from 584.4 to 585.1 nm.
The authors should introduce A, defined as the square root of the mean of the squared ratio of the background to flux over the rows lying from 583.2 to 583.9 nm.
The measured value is 0.01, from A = 1.07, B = 1.06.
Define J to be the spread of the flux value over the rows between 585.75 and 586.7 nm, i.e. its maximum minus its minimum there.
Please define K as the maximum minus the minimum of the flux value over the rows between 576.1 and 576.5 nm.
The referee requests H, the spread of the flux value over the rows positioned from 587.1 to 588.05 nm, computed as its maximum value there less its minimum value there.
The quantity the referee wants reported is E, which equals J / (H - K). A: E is 1.1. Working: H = 0.59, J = 0.54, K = 0.11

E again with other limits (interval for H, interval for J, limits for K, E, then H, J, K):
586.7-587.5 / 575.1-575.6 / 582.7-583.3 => -2.3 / 0.43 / 0.26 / 0.54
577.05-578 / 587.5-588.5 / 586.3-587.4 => 12.3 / 0.48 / 0.59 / 0.43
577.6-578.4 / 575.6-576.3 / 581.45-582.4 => -0.5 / 0.32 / 0.59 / 1.56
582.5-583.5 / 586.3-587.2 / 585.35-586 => 1.1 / 1.00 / 0.43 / 0.62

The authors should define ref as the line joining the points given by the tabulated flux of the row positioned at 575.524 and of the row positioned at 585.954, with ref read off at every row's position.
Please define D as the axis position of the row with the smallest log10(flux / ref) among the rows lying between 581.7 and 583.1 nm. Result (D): 581.786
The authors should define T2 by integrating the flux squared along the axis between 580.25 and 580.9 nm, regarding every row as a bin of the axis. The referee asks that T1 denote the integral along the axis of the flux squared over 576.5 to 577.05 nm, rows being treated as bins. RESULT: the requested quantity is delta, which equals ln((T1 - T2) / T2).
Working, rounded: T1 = 10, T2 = 8.9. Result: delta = -2.4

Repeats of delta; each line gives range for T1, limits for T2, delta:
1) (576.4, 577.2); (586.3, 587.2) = -1.9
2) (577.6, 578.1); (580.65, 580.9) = 0.5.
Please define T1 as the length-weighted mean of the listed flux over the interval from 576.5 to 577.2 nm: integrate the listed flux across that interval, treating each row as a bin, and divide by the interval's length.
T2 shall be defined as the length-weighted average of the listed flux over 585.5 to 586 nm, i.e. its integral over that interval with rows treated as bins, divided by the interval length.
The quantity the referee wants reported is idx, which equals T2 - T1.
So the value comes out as -0.4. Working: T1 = 4.19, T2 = 3.79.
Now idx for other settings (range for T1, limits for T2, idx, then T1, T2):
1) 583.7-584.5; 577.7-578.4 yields 0.6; 3.55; 4.16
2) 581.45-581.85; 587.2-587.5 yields -0.3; 3.85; 3.59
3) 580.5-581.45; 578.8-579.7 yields 0.2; 3.69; 3.88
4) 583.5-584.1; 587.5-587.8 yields 0.2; 3.59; 3.75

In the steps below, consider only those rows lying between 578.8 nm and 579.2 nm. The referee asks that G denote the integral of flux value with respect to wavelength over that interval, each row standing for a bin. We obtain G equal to 1.57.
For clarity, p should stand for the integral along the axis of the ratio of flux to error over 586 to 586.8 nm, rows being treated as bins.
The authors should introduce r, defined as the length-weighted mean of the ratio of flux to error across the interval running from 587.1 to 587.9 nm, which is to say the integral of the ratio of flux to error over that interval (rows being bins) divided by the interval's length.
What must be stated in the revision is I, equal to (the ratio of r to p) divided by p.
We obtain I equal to 0.12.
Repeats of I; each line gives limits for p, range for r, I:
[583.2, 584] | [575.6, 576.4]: 0.29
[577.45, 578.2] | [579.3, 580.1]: 0.08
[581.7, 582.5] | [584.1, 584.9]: 0.31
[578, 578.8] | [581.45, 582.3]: 0.03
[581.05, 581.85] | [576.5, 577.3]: 0.74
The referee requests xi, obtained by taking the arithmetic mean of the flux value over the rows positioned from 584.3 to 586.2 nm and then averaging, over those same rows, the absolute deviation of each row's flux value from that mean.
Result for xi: 0.20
